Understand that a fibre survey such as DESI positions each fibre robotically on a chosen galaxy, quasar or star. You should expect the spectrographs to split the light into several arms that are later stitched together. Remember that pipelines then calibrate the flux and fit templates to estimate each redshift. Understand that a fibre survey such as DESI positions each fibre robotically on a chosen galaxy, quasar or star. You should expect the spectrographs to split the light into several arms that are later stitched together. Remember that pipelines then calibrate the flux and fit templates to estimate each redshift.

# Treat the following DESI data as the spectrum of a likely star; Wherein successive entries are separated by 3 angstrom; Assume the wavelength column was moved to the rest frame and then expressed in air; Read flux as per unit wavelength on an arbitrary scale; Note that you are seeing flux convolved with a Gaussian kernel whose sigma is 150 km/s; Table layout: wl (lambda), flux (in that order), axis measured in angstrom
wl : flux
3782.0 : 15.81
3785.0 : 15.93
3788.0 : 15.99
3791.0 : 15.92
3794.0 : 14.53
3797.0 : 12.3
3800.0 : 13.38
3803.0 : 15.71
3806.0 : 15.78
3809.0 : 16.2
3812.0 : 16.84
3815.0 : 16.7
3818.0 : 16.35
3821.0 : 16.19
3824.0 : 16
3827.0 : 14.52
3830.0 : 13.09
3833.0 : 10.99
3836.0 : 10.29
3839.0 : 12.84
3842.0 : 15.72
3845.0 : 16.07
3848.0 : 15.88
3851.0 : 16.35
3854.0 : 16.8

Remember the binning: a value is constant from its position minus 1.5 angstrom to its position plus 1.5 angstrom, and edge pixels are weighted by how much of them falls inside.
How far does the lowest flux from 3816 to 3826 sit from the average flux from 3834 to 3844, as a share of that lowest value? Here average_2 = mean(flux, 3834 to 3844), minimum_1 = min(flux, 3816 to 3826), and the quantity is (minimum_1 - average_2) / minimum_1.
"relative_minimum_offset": 0.19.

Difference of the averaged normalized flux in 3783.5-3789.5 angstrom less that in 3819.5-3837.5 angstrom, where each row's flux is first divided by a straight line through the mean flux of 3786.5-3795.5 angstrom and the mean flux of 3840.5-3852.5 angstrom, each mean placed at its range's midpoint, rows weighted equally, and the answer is 0.18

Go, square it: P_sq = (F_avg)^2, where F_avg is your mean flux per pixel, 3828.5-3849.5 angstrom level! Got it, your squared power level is 184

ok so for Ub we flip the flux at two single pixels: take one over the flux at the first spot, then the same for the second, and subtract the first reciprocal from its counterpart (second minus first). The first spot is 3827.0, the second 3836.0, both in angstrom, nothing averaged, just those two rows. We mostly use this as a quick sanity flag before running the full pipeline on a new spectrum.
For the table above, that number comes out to 0.028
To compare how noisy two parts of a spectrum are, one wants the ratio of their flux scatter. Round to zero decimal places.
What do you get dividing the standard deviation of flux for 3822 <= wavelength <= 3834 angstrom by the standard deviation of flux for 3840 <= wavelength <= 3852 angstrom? 8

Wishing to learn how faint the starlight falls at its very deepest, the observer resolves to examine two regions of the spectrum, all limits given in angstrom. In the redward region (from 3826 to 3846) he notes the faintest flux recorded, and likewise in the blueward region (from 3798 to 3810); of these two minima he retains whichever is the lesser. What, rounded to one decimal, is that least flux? 10.3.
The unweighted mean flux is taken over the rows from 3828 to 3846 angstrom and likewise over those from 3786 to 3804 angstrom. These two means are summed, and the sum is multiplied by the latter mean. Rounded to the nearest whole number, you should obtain 407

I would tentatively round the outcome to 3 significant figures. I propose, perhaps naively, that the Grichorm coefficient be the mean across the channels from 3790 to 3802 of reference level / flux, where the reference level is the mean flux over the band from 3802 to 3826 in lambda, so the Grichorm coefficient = 1.17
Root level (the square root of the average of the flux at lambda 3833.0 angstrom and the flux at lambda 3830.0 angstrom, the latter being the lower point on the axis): 3.47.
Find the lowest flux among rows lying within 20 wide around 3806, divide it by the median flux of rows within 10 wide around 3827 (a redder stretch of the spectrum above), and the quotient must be 0.85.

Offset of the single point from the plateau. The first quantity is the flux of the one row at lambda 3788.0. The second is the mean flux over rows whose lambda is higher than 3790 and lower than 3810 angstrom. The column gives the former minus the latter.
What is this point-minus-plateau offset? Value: 1.2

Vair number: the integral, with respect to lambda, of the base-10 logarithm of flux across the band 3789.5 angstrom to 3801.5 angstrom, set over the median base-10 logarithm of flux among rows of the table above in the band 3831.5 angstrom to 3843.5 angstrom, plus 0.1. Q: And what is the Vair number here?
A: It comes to 12.9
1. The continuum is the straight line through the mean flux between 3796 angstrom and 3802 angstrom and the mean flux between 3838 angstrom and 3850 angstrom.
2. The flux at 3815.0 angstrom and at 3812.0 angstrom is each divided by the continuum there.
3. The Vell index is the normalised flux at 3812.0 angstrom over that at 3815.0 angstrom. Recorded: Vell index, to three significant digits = 1.02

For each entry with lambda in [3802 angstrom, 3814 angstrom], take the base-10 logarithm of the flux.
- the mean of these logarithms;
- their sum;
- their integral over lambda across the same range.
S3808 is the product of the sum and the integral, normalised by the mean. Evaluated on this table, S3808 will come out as 58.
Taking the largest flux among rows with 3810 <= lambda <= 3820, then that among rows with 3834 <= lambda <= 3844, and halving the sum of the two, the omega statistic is 16.3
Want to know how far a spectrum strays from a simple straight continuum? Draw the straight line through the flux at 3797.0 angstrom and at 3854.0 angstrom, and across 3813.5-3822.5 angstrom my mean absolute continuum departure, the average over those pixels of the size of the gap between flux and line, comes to 2.46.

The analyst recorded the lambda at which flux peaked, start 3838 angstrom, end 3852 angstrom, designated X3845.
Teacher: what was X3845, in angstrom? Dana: 3851.0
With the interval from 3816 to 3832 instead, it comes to 3818.0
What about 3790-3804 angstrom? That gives 3791.0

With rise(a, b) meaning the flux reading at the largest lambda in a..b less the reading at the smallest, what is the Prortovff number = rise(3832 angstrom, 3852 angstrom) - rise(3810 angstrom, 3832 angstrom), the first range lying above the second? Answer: 9.1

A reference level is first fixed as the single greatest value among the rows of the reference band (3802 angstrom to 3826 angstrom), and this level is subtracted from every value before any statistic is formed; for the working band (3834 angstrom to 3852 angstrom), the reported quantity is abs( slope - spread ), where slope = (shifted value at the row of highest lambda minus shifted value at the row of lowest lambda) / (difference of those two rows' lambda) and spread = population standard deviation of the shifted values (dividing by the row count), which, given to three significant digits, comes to 1.82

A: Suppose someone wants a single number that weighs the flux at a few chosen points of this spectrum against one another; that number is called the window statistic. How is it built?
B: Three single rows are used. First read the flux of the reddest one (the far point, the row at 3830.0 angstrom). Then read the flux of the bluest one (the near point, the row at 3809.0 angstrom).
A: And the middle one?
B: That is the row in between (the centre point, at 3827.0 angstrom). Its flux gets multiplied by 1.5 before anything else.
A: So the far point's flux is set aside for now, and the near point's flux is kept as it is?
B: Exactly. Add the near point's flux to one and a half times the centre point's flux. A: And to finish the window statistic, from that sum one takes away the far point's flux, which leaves 24.9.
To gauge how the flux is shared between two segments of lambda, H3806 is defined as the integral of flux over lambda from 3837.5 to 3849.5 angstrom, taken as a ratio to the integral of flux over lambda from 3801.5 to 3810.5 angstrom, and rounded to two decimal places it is 1.27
